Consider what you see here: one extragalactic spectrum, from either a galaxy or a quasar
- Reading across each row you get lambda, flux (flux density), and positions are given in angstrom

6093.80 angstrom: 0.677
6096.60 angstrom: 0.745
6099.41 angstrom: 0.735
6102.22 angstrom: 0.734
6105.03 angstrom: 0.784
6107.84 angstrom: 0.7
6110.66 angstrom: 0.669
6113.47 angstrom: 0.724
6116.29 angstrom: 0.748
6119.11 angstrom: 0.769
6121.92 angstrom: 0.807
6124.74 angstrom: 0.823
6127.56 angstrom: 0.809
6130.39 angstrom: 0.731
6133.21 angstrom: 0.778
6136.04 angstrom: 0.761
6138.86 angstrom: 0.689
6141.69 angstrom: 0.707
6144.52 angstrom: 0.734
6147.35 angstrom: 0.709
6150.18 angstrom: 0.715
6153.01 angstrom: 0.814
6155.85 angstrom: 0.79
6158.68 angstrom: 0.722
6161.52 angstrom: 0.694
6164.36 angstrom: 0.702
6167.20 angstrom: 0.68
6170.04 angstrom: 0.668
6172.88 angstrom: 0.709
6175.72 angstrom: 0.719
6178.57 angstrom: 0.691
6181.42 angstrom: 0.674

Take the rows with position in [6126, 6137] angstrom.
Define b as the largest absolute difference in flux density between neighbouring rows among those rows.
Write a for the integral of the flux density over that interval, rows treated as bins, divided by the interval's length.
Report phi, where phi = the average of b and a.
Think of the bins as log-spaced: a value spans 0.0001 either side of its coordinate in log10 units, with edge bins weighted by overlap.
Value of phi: 0.424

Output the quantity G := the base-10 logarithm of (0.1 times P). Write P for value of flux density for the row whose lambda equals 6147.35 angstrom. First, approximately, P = 0.709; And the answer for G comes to -1.15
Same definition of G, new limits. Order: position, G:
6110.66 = -1.17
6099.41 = -1.13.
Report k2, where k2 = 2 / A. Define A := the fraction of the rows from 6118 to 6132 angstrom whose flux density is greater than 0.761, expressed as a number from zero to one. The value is 2.5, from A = 0.80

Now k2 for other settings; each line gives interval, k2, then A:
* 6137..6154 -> 12.0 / 0.17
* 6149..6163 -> 5.0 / 0.40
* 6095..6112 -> 12.0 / 0.17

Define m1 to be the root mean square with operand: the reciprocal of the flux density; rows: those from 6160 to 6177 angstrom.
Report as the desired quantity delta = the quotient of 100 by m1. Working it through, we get 69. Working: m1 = 1.44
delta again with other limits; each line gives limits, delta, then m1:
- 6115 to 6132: 78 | 1.28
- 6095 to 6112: 73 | 1.38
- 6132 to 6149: 73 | 1.37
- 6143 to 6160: 74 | 1.34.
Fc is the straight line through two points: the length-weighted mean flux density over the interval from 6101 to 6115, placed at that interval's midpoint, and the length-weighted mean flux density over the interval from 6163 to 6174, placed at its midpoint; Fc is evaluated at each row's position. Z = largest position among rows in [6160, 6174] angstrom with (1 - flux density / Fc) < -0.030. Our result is 6172.88 angstrom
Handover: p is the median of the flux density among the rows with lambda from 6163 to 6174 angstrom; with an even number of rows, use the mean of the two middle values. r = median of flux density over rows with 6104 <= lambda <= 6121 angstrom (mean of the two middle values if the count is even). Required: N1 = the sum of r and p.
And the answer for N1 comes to 1.43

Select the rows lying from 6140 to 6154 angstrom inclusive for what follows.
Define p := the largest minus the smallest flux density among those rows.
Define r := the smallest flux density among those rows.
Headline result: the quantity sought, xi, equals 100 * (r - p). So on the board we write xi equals 60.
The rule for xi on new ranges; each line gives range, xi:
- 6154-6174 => 55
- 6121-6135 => 64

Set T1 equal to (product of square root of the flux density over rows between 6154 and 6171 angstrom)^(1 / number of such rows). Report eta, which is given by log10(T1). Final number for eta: -0.0749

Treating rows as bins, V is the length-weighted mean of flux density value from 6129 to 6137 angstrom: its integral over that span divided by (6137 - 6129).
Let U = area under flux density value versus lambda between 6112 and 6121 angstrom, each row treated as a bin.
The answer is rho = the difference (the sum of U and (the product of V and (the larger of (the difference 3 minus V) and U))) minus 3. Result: 8.9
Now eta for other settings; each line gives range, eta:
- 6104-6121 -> -0.0680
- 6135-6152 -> -0.0717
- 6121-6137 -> -0.0528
